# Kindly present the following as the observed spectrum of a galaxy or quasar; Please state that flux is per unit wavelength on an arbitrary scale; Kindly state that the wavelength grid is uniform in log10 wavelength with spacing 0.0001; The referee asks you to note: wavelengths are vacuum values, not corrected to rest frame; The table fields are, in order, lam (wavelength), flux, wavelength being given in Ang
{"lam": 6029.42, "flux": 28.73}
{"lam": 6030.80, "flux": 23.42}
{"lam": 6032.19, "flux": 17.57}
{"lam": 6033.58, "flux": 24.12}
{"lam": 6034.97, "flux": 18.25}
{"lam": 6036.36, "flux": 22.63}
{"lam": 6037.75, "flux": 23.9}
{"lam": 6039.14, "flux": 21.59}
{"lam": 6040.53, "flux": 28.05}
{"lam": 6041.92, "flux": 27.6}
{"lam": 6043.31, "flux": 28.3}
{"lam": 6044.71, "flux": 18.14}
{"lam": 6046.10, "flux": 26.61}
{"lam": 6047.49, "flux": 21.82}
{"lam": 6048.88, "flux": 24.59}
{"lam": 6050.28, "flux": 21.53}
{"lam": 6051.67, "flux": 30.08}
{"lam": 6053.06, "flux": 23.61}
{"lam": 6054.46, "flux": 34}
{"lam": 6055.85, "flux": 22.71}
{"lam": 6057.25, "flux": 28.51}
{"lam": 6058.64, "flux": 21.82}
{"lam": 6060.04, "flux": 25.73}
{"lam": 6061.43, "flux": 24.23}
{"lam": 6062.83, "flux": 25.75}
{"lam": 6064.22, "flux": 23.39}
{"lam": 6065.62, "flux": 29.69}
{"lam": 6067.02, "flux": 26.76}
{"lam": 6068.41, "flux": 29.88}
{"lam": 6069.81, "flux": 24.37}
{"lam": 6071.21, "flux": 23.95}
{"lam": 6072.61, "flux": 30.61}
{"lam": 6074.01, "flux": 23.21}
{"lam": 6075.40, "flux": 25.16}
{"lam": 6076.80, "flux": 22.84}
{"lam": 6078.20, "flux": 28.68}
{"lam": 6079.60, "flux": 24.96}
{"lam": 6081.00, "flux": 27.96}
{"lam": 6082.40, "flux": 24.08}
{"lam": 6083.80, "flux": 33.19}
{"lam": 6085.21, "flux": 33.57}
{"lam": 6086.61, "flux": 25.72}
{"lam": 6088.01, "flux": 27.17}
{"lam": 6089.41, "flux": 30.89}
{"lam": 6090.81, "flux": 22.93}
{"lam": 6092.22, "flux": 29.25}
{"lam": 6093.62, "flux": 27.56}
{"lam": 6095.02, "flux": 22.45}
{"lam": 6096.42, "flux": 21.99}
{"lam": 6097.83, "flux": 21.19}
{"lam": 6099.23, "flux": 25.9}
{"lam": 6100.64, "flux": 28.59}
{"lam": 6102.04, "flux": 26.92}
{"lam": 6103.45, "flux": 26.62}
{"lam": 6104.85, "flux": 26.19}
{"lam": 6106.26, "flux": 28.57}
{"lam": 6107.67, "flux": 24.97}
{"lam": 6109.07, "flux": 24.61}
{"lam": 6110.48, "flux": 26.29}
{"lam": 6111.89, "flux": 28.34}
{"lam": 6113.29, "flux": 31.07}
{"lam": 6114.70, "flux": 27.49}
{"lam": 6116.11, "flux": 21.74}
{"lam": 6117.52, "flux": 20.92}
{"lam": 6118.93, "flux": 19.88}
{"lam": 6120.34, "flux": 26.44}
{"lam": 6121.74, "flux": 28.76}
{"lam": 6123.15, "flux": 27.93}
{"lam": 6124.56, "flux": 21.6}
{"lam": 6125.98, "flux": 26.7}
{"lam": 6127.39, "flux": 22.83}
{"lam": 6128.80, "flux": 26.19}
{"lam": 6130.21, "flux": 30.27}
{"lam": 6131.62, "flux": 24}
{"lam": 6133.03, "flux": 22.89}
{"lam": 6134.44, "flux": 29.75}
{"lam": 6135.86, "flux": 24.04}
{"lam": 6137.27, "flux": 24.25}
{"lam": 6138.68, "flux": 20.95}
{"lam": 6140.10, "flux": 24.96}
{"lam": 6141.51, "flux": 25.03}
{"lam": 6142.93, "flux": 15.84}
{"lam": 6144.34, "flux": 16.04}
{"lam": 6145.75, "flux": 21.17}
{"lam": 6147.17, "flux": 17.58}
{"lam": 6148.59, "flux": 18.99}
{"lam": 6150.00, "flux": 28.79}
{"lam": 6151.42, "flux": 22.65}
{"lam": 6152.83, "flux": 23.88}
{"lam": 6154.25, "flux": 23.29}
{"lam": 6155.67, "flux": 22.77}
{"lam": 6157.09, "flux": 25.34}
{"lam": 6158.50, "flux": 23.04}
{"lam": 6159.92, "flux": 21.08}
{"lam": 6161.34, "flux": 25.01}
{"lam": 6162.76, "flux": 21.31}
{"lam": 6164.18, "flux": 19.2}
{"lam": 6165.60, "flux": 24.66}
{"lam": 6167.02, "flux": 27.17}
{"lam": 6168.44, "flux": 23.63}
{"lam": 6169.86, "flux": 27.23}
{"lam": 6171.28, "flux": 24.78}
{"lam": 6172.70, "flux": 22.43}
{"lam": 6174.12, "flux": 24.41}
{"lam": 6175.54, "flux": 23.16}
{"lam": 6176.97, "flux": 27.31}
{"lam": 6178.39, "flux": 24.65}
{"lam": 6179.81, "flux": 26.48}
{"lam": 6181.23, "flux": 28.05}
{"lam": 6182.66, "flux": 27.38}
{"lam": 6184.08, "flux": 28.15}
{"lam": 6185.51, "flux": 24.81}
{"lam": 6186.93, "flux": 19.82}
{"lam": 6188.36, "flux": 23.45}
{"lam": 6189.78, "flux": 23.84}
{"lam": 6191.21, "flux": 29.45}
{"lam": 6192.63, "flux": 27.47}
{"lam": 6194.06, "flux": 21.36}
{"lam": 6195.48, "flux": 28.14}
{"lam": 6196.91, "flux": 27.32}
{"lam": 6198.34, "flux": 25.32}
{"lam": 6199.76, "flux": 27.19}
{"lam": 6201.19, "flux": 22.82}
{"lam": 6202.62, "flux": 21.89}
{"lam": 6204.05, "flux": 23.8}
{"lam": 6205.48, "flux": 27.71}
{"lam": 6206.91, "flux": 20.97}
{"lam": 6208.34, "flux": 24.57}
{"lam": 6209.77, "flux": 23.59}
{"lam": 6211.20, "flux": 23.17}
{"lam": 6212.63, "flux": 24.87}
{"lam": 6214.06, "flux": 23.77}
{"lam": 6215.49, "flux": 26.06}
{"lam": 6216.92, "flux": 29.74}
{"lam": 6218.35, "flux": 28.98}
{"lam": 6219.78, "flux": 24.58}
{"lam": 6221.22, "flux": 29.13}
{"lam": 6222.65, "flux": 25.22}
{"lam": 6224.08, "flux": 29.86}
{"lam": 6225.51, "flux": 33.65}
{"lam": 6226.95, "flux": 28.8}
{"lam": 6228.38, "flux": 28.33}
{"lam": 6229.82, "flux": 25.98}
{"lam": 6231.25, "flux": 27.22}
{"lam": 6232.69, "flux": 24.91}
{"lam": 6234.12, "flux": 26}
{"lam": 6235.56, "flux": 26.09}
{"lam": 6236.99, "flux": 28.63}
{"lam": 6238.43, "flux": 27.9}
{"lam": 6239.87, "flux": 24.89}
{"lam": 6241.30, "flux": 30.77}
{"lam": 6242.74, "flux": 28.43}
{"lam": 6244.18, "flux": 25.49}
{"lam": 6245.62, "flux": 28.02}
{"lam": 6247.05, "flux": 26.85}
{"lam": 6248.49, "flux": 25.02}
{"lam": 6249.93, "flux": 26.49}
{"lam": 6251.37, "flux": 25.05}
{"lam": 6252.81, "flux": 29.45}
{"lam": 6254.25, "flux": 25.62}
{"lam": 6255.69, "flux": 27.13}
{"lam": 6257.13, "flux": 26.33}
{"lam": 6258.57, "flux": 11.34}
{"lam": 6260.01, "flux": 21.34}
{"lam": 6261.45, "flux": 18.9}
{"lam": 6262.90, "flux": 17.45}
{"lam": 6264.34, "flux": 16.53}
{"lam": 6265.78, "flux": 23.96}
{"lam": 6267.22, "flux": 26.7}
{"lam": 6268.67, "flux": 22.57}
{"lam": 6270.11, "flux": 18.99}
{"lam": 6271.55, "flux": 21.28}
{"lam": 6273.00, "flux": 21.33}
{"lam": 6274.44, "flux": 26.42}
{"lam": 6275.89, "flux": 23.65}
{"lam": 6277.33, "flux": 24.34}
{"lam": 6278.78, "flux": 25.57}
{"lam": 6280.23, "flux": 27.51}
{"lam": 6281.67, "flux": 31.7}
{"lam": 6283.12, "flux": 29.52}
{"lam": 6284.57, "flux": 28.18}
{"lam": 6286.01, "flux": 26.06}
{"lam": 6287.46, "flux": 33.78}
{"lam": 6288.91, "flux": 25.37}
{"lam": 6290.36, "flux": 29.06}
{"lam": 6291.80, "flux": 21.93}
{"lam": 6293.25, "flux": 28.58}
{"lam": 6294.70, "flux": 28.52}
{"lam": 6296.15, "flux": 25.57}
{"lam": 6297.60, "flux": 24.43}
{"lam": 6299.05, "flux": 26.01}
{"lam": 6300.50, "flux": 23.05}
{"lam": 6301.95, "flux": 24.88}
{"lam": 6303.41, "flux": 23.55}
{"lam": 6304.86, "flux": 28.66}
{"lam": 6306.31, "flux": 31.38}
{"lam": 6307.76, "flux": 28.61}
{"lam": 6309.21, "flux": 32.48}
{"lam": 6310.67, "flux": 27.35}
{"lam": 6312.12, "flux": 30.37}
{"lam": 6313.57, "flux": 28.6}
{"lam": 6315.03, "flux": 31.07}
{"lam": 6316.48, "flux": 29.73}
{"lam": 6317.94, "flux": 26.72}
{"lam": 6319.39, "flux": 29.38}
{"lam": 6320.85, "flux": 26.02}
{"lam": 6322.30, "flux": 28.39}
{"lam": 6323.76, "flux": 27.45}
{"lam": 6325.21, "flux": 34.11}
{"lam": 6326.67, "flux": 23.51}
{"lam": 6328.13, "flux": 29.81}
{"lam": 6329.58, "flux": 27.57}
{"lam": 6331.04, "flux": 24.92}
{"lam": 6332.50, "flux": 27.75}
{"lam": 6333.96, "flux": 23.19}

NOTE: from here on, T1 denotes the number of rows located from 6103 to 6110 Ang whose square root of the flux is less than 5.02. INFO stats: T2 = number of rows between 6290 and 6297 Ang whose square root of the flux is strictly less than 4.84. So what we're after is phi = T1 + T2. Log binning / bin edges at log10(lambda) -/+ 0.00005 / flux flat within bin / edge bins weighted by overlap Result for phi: 3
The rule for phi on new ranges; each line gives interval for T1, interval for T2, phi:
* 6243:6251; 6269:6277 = 4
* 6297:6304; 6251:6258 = 4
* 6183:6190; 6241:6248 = 4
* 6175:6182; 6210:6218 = 3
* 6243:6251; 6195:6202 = 2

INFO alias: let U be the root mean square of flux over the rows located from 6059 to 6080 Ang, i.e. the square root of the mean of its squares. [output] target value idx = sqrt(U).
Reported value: 5.11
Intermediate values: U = 26.1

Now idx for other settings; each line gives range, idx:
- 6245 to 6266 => 4.88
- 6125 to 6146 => 4.90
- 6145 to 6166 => 4.77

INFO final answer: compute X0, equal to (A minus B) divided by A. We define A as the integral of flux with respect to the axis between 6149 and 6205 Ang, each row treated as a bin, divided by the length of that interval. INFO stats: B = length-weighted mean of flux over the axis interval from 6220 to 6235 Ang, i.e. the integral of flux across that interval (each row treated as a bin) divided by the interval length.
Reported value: -0.13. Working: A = 24.7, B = 27.8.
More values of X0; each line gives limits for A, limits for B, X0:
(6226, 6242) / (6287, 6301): 0.03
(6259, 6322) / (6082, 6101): -0.03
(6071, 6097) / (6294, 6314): -0.02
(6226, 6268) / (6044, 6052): 0.07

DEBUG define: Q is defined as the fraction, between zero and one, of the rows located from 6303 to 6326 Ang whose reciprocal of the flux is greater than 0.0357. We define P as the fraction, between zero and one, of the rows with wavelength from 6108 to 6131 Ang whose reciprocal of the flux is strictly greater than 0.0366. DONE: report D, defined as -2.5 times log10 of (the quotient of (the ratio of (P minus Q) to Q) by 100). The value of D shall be 5.0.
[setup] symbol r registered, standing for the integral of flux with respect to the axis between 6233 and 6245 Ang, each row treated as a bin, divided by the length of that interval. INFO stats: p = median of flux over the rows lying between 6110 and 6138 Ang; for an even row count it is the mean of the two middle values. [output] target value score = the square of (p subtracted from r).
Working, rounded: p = 26.24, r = 27.2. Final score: 0.9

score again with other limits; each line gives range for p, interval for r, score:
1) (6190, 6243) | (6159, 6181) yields 3.4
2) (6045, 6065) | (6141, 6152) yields 14.1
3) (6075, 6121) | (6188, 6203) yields 0.8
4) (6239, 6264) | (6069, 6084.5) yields 0.5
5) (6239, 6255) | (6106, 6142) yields 1.3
